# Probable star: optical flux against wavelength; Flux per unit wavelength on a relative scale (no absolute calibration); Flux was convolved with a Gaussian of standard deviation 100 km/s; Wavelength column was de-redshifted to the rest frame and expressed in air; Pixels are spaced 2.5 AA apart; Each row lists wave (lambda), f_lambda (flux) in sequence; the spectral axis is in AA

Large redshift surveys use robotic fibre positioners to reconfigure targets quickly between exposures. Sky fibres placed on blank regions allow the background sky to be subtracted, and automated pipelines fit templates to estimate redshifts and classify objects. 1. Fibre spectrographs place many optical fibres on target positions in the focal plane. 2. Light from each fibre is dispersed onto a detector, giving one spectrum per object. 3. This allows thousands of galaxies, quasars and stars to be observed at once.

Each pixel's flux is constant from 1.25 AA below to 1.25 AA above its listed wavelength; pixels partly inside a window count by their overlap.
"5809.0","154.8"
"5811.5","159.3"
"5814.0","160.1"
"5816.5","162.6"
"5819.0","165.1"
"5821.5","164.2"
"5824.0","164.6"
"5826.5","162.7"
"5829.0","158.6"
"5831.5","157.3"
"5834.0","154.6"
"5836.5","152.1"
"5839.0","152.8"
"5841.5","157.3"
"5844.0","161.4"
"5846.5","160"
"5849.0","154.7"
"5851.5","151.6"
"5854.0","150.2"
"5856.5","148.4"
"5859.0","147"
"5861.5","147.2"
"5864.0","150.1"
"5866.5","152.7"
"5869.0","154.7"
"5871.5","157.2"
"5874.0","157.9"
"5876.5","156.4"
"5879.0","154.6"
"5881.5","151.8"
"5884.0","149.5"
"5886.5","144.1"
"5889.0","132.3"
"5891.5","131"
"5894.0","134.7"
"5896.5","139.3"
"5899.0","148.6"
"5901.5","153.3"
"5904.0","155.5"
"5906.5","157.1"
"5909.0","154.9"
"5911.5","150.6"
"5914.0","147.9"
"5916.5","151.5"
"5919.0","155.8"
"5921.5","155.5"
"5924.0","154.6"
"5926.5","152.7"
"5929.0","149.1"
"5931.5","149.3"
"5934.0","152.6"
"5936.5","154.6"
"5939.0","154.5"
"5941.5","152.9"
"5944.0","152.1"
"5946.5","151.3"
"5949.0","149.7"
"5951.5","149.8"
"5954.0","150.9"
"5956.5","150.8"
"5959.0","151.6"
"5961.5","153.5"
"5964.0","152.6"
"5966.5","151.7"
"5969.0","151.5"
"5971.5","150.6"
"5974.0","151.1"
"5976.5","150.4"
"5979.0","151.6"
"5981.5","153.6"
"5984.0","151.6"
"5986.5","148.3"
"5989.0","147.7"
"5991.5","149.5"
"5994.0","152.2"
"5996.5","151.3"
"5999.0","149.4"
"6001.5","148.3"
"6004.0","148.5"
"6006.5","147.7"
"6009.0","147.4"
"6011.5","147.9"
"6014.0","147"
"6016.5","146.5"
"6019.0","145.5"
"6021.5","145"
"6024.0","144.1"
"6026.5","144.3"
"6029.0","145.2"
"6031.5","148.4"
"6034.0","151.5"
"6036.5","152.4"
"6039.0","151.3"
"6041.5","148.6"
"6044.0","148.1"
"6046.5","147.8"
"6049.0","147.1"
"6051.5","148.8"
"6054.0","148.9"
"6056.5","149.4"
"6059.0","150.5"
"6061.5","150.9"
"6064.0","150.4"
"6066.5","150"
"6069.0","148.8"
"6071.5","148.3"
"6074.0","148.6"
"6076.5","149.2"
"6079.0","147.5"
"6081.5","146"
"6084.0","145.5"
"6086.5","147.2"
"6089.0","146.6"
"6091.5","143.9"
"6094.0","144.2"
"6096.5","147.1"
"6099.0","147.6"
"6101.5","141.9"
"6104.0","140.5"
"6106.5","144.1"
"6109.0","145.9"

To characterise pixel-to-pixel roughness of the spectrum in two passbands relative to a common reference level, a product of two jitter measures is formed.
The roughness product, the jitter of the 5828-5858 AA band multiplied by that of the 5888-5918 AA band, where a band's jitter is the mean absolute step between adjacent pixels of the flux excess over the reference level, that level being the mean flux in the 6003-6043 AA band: 10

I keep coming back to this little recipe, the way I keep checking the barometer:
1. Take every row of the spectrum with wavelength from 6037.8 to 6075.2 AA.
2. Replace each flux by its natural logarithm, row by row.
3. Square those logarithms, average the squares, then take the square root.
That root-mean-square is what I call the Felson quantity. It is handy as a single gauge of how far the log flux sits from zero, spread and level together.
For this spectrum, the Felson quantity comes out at 5.01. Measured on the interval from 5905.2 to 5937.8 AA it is 5.03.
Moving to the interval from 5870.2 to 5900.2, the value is 4.98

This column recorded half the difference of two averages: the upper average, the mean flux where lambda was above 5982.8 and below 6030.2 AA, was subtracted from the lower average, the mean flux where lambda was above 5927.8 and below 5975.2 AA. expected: 1.9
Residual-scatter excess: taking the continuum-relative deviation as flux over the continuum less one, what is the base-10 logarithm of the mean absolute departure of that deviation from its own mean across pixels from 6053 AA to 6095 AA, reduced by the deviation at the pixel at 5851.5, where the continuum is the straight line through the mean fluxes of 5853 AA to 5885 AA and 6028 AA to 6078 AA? -1.96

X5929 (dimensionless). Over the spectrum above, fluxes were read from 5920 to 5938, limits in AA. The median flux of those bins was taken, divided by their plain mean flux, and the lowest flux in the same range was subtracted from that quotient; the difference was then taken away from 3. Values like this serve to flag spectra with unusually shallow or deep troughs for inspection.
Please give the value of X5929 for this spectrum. 151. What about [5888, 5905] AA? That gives 133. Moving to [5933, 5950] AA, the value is 152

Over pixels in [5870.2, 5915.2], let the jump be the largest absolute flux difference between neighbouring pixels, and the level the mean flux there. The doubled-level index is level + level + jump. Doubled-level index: 309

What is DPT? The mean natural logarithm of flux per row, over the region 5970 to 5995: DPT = 5.01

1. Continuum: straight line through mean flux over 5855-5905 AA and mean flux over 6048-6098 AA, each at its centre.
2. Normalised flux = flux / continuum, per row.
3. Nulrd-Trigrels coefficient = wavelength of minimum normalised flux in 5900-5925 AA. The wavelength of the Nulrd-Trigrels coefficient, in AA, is 5914.0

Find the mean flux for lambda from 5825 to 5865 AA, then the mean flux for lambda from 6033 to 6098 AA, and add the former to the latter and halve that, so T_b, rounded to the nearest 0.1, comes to 151.3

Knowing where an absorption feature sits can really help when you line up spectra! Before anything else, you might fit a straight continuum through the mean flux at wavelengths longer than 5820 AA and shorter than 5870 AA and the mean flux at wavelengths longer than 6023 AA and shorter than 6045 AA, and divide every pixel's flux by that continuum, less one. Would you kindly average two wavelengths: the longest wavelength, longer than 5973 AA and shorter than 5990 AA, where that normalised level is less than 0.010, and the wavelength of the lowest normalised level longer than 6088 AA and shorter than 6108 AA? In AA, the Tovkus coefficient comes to 6046.5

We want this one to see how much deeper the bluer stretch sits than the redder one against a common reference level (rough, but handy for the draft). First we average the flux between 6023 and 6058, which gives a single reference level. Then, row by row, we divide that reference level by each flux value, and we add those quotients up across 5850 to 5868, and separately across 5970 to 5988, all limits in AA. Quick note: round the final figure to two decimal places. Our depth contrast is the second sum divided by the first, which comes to 0.99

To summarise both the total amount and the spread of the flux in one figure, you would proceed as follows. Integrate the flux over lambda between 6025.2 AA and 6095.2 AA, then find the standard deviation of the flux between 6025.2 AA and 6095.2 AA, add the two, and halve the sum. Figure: 5188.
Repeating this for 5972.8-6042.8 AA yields 5209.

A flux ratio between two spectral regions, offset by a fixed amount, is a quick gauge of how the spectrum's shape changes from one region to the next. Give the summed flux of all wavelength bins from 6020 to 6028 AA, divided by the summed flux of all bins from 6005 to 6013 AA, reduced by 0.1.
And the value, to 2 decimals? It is 0.88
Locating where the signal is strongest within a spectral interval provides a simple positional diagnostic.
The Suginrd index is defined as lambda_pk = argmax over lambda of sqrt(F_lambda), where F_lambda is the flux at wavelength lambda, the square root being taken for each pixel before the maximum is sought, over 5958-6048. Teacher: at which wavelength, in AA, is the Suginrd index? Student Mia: 5981.5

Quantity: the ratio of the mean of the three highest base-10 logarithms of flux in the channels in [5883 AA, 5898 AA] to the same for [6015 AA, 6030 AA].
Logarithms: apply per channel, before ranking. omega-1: 1.00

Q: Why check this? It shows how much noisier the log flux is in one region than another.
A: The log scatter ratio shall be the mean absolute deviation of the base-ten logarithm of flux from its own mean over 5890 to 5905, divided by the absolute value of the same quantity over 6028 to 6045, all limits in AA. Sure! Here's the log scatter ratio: 4.5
